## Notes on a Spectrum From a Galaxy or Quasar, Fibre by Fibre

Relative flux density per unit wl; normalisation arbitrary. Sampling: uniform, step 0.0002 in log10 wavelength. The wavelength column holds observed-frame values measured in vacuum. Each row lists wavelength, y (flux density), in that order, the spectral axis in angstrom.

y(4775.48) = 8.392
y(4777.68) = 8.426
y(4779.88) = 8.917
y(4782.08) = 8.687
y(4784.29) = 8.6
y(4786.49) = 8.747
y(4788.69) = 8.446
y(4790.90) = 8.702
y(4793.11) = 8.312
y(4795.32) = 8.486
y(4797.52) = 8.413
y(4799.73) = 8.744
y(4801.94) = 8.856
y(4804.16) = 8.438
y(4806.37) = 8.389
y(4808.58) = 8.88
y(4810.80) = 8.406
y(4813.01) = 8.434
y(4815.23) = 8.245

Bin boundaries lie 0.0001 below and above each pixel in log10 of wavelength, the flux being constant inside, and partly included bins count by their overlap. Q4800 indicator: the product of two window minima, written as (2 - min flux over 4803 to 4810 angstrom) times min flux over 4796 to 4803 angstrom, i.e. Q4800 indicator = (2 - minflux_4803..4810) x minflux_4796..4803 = -53.8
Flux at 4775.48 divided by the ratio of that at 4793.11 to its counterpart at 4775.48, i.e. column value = 8.5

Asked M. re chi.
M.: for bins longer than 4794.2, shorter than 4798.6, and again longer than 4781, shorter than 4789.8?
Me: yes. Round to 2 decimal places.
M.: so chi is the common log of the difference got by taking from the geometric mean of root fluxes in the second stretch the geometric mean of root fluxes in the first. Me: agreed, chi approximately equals -1.54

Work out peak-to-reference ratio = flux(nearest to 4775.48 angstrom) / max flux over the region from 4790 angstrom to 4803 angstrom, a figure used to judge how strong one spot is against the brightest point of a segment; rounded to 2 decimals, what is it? 0.95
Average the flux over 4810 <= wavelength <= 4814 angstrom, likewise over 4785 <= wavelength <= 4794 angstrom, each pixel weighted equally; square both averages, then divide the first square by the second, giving 0.97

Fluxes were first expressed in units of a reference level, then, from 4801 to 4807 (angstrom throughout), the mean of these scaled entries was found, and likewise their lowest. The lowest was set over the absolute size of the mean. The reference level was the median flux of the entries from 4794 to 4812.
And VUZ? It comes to 0.980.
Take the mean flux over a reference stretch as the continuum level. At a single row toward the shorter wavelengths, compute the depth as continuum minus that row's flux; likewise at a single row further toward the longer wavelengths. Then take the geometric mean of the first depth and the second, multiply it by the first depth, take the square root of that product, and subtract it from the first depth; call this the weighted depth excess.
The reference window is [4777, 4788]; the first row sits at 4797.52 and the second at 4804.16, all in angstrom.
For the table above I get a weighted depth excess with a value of 0.006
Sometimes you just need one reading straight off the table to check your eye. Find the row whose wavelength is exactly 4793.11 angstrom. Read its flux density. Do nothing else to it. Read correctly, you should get 8.312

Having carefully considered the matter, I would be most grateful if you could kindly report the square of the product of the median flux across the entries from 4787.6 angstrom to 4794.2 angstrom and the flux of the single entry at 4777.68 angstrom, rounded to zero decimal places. 5065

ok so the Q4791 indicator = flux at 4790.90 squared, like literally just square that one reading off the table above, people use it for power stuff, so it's 76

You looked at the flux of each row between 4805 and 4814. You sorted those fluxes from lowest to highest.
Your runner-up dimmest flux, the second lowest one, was 8.406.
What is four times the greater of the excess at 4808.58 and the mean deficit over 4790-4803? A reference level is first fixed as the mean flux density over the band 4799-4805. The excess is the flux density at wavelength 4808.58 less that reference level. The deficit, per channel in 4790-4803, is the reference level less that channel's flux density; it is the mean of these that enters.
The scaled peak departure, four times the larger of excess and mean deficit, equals 0.8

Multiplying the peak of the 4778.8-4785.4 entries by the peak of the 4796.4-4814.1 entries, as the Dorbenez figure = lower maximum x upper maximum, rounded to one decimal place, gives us 79.2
